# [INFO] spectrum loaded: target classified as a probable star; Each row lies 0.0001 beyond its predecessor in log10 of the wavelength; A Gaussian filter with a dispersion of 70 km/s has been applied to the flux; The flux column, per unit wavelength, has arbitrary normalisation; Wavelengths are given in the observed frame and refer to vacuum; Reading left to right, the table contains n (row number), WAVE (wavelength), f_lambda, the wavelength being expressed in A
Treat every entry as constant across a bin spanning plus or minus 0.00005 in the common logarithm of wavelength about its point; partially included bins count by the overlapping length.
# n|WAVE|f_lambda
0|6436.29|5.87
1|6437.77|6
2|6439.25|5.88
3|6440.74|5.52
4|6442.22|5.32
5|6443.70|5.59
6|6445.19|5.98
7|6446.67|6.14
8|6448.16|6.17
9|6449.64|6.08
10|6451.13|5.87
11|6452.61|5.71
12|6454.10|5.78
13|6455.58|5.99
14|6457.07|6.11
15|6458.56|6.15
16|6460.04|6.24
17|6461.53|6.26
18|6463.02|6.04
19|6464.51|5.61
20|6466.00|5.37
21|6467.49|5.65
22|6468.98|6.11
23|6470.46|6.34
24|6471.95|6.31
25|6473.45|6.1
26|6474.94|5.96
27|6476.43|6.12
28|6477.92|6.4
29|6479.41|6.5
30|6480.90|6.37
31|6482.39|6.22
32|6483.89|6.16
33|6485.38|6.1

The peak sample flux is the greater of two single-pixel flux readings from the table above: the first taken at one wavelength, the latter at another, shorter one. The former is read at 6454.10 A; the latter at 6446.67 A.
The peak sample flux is 6.14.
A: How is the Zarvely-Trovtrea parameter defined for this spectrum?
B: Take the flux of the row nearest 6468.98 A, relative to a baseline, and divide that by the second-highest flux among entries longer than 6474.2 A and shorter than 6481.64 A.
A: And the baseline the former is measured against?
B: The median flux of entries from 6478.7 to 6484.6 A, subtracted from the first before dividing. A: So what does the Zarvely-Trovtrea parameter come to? -0.03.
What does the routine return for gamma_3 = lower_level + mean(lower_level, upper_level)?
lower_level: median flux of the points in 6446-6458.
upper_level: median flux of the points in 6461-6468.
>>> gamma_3 11.9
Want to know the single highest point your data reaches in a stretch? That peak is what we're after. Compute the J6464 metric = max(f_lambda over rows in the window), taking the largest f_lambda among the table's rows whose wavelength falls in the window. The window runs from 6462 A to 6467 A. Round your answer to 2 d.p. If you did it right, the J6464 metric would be 6.04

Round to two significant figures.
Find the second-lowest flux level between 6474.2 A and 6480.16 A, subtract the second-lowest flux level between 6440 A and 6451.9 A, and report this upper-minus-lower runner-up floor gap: 0.60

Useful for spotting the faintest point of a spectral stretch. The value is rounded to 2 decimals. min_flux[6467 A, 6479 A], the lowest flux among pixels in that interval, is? 5.65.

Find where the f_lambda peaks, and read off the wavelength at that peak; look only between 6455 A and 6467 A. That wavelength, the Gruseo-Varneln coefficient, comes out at 6461.53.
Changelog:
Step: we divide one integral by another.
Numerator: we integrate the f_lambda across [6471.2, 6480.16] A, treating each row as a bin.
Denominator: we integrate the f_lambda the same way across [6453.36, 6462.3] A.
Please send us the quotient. 1.03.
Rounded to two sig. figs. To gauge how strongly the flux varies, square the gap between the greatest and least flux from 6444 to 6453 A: 0.21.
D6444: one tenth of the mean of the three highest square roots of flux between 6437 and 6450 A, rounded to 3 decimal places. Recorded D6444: 0.248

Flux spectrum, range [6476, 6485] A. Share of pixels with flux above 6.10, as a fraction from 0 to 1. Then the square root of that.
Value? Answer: 1.00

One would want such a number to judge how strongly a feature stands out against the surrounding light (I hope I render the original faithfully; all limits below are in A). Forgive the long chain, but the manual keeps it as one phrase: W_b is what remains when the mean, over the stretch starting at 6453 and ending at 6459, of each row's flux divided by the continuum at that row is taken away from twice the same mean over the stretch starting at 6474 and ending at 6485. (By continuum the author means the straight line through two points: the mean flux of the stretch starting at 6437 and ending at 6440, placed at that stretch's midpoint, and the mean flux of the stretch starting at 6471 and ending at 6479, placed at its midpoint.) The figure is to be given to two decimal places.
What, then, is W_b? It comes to 1.02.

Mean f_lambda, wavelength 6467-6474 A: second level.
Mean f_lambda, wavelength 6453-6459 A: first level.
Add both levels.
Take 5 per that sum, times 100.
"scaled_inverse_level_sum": 41.3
